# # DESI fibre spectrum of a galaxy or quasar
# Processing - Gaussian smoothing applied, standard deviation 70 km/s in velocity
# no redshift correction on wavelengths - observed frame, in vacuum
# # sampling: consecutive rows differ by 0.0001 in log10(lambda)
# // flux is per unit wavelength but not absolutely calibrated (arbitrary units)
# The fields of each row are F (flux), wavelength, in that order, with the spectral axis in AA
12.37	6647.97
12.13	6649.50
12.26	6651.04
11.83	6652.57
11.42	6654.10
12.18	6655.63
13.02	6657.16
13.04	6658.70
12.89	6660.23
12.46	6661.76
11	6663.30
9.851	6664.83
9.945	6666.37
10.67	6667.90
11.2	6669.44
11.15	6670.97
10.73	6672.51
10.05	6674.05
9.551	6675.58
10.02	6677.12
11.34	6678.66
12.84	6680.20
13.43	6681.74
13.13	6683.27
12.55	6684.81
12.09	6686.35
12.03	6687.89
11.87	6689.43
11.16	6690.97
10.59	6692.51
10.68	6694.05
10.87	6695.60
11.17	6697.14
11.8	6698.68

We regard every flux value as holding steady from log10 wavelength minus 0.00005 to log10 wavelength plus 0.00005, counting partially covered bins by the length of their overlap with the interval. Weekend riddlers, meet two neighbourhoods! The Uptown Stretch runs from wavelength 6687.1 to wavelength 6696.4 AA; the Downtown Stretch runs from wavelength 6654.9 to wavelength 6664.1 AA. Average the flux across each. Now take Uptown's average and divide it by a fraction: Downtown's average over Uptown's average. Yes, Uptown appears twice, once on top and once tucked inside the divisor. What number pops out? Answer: 10.1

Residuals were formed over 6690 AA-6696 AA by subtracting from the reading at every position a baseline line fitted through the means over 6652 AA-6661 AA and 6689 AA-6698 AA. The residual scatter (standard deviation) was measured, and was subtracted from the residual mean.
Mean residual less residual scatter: -0.4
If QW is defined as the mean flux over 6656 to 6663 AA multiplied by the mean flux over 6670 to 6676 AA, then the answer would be 133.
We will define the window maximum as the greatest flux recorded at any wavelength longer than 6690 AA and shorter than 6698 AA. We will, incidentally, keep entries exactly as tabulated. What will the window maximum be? 11.17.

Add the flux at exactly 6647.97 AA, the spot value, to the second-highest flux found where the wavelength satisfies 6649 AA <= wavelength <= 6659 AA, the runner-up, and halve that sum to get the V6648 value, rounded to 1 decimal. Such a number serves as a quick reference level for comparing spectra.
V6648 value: 12.7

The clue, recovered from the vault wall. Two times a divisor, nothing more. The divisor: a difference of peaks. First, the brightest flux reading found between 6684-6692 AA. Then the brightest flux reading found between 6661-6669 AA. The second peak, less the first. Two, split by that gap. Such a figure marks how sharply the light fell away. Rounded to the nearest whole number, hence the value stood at -22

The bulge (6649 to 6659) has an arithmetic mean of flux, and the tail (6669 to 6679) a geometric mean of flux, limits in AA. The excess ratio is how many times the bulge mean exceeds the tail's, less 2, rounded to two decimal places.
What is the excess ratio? -0.84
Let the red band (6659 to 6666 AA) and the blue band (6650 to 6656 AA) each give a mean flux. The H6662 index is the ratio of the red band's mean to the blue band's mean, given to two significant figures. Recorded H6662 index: 0.97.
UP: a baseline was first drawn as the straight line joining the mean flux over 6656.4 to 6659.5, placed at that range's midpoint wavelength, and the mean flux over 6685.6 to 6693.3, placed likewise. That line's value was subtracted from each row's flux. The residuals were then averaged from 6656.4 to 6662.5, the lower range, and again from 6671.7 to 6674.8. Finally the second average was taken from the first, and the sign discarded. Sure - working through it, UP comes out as 1.81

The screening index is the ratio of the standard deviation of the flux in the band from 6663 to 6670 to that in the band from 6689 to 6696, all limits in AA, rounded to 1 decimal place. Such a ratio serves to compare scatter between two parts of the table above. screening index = 1.2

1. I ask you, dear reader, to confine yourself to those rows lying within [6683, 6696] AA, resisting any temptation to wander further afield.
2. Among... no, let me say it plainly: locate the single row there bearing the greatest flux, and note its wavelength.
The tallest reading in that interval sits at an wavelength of 6683.27 AA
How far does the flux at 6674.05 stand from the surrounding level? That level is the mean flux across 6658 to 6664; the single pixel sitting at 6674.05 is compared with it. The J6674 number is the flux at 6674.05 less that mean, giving -2.3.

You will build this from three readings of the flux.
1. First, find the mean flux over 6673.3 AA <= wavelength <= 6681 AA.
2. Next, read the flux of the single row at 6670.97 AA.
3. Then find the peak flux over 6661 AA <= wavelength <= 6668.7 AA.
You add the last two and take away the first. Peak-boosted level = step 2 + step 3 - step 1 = 13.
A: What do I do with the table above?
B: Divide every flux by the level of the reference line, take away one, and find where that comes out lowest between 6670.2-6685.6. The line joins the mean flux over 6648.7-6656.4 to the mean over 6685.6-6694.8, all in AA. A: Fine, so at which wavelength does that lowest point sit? 6675.58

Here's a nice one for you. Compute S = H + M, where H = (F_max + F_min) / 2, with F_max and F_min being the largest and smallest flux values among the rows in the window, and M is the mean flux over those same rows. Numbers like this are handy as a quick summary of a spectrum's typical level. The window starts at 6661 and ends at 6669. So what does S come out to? 21.9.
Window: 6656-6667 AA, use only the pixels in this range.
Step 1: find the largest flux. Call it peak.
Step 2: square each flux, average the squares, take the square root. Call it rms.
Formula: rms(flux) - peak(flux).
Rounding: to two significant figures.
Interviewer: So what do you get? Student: -1.2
